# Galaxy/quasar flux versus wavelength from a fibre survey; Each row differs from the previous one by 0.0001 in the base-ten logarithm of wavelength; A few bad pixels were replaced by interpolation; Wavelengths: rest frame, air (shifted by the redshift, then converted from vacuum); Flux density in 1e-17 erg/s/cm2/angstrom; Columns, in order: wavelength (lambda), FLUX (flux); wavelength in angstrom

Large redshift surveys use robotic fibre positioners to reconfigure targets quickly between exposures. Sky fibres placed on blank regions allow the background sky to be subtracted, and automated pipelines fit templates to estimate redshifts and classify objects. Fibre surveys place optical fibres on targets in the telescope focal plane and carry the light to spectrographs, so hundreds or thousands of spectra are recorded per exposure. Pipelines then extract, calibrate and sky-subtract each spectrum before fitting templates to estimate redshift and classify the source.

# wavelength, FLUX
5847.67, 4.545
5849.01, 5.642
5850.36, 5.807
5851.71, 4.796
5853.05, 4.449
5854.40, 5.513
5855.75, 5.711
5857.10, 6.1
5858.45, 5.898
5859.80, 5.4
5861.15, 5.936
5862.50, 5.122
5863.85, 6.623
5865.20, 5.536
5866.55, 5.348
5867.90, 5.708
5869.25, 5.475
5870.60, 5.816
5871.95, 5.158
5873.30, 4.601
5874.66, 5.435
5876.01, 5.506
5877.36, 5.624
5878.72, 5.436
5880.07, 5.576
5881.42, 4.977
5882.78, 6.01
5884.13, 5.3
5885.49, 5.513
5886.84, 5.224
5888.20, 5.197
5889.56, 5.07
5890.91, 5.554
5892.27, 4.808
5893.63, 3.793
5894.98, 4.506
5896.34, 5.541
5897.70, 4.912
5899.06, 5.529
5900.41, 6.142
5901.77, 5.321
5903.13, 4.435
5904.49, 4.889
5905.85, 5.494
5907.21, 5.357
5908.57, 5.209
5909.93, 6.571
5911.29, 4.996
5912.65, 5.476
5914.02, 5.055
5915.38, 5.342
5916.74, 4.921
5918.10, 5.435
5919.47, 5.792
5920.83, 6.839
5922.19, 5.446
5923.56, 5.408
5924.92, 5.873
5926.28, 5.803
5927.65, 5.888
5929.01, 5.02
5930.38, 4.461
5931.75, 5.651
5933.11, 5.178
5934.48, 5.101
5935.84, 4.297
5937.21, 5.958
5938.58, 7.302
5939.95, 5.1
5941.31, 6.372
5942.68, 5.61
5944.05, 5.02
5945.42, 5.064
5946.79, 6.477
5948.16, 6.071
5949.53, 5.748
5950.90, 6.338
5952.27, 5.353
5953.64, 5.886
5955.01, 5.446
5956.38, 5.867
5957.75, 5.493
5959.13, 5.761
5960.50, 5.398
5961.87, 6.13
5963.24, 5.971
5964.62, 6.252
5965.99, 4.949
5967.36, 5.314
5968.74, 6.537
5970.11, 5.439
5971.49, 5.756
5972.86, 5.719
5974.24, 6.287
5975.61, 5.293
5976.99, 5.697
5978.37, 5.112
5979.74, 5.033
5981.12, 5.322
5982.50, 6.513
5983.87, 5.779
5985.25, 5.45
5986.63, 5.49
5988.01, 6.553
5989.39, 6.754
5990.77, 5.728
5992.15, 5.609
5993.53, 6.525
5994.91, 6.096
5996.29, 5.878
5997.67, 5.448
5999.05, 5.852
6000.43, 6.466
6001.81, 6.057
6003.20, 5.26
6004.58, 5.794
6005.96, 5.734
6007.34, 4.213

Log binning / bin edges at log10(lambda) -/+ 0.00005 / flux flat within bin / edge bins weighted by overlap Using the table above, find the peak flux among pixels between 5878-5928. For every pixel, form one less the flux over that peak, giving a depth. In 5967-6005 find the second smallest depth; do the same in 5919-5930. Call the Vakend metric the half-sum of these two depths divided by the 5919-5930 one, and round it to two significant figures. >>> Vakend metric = 0.65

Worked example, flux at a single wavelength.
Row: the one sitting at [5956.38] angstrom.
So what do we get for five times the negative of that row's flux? -29.3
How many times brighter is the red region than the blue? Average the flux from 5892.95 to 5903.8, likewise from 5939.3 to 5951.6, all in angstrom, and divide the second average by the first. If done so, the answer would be 1.15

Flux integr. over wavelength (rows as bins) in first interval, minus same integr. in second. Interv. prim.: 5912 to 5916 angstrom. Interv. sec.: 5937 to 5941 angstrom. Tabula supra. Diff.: -3.5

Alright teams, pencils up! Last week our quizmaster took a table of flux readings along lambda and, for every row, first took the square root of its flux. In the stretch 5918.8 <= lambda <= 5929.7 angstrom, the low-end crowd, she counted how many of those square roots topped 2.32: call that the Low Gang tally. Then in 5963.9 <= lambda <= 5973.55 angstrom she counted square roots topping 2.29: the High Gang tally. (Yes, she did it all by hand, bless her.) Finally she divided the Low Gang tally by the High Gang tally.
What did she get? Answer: 1.2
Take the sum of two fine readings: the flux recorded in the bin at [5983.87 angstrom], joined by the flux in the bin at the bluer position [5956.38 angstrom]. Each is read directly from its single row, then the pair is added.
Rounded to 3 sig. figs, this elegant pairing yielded 11.6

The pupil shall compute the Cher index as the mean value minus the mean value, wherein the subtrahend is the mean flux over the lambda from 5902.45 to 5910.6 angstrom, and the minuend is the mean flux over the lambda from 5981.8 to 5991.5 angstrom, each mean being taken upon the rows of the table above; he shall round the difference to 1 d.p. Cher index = 0.7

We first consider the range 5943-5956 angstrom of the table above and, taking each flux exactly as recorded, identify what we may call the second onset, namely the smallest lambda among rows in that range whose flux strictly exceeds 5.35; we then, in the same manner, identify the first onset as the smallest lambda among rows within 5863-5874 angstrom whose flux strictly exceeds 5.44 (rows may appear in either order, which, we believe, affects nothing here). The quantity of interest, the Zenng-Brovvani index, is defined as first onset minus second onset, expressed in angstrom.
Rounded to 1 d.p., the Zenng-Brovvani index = -82.9 angstrom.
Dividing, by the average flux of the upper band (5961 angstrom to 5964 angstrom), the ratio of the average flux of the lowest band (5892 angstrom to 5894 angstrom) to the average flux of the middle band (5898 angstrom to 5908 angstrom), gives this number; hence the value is 0.134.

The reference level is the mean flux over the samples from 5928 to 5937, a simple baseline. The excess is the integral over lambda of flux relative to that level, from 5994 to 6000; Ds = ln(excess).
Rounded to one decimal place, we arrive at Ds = 1.6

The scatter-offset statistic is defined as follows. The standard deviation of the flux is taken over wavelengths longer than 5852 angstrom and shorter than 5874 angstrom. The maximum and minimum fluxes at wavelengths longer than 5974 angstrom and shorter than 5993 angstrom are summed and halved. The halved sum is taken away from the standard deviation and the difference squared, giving 29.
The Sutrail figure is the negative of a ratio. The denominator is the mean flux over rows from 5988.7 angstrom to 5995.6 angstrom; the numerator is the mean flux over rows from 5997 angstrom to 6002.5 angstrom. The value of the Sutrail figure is -0.97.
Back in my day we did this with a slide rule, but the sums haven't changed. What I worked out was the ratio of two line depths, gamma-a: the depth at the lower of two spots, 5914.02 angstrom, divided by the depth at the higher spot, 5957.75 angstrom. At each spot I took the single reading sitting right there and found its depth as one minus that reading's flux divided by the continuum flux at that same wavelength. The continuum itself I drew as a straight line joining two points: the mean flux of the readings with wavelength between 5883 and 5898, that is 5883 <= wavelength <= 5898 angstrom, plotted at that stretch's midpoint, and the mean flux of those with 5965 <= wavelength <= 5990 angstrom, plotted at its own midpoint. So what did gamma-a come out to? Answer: 2.4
